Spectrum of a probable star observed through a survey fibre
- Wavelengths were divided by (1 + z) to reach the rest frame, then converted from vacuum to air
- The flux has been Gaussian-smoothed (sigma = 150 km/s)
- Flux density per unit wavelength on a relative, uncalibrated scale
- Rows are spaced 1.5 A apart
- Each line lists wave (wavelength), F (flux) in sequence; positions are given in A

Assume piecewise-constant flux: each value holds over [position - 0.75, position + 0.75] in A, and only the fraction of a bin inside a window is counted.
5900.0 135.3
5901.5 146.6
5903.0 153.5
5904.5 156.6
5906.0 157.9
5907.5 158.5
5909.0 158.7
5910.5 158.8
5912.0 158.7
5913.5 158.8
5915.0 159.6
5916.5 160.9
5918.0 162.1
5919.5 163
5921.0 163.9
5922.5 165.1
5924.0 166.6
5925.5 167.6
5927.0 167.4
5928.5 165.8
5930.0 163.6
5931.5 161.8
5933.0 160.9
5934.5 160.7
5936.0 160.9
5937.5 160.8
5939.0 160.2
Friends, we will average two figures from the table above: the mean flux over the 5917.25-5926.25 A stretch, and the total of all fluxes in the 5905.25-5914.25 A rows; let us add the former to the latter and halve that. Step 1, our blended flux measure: 558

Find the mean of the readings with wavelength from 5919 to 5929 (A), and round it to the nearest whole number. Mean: 166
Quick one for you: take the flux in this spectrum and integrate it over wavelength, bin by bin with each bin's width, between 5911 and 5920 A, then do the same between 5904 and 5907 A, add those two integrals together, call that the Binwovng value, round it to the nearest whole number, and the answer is 1916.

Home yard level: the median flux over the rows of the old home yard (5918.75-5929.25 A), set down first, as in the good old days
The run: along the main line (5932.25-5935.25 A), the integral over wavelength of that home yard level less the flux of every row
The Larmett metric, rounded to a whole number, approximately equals 15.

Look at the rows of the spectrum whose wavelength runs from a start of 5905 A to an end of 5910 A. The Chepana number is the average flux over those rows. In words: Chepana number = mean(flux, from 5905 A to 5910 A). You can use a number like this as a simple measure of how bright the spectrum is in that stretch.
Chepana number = 158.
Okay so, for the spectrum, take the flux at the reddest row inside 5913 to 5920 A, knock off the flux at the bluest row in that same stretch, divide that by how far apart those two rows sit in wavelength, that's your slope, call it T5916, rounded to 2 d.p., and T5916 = 0.70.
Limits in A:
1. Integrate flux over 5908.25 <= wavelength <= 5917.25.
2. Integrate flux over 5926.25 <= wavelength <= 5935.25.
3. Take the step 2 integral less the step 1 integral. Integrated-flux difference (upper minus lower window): 37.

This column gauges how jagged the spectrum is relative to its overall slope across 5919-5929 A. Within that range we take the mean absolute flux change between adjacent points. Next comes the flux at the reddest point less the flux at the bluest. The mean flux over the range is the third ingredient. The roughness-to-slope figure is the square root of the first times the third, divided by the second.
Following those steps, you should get 4.7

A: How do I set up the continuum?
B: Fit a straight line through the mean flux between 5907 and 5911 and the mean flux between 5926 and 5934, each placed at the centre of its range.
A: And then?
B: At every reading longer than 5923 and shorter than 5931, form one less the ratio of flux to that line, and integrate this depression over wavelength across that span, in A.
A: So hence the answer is -0.14 A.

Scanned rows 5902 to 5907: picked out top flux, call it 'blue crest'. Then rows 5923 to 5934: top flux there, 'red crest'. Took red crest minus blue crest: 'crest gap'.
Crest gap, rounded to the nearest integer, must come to 10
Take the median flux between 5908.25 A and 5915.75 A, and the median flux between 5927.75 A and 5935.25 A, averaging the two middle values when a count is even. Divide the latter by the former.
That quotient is 1.019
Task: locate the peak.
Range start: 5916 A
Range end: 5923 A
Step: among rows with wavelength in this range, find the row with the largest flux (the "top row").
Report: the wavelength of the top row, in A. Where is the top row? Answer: 5922.5 A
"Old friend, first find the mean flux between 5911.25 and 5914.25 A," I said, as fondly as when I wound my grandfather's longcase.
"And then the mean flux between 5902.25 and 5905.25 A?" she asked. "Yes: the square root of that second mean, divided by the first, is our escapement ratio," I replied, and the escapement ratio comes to 0.0784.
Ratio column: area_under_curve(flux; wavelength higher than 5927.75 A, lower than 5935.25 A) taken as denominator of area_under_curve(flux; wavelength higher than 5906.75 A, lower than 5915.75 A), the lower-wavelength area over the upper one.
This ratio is 1.2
